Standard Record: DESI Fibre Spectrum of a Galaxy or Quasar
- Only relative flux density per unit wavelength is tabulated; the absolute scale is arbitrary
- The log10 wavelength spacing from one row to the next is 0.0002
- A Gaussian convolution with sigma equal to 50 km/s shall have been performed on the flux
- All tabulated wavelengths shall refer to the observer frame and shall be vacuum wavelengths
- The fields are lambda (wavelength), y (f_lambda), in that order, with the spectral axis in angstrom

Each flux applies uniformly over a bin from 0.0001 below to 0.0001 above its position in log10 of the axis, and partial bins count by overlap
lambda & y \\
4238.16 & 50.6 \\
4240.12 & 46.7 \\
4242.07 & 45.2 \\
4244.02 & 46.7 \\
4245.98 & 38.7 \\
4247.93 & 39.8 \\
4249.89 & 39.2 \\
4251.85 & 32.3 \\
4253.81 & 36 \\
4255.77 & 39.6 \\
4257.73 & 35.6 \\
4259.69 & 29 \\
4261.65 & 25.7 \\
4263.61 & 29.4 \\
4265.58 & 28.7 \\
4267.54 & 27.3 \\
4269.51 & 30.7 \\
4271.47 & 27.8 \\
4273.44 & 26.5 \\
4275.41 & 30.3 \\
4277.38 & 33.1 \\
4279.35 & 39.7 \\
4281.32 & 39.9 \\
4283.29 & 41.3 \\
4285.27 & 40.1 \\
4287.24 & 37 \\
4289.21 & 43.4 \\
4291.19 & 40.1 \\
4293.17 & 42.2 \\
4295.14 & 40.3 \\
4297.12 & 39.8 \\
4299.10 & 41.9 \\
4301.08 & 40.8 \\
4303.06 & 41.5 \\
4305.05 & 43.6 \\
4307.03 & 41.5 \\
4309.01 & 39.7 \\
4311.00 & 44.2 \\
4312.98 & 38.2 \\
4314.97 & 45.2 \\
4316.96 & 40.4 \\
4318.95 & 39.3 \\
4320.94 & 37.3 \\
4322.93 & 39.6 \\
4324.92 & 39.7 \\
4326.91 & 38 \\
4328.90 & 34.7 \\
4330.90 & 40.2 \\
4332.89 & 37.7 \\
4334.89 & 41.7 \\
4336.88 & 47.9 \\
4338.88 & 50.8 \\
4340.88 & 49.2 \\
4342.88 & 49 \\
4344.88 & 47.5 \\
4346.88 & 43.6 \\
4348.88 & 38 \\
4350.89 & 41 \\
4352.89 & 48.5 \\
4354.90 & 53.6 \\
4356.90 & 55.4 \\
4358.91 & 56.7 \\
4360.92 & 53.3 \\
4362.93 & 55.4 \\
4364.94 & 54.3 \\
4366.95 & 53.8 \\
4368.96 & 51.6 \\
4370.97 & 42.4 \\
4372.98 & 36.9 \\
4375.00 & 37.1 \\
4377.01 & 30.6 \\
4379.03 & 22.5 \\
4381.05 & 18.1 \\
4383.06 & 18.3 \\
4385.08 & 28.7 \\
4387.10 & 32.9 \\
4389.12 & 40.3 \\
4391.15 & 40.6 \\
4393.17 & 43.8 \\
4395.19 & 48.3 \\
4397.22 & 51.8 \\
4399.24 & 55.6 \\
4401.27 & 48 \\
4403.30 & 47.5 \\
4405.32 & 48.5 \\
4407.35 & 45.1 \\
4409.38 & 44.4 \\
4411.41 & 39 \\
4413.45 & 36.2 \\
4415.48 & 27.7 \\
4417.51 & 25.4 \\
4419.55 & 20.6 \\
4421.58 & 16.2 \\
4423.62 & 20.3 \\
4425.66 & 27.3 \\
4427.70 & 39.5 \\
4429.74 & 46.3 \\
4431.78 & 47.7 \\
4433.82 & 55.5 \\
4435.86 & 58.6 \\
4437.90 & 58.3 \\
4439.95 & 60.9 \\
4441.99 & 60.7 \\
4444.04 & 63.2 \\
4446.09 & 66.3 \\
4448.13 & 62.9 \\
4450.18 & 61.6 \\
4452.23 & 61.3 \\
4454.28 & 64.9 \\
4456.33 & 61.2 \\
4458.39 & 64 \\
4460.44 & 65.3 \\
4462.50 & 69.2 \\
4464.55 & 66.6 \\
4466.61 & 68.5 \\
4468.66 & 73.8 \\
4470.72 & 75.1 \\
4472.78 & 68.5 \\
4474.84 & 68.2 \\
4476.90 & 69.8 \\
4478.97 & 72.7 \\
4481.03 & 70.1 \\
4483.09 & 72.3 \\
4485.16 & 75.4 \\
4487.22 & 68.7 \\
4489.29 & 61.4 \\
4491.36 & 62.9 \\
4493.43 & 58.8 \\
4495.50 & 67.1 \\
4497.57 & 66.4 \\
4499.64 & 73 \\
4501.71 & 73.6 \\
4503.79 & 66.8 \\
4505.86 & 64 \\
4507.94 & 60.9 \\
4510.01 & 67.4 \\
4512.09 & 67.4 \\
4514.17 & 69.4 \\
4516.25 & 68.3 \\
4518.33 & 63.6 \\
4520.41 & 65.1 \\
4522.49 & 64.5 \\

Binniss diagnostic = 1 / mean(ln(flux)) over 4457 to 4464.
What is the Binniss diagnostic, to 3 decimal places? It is 0.239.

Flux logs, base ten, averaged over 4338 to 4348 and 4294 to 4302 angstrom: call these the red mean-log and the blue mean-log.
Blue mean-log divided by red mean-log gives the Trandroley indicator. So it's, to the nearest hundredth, 0.96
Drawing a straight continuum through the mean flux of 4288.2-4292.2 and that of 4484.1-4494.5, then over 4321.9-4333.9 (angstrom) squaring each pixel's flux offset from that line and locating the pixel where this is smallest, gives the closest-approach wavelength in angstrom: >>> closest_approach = 4322.93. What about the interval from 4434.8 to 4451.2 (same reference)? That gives 4435.86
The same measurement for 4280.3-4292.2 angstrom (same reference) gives 4283.29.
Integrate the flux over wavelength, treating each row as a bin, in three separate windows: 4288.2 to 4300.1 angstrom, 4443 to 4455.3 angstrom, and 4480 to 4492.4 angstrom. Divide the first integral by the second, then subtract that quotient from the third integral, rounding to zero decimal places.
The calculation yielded 848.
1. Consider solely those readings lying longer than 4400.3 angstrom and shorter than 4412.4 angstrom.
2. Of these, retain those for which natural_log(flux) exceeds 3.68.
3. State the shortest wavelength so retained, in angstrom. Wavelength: 4401.27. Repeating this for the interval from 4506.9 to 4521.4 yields 4507.94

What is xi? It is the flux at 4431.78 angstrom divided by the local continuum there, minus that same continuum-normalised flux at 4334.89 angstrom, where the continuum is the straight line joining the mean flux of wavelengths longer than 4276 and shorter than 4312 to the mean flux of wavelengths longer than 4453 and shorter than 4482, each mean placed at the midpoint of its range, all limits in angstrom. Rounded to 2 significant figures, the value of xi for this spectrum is -0.12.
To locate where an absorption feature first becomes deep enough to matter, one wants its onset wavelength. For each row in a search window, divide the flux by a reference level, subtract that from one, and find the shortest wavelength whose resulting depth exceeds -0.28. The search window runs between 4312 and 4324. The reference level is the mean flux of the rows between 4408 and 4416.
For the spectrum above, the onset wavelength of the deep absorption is 4312.98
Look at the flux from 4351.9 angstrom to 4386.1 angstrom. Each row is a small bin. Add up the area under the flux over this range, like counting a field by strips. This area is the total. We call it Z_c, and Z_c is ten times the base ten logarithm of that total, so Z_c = 31.6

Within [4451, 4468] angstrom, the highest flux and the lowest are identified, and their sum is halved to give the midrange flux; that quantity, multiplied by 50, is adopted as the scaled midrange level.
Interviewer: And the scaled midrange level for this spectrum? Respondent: 3260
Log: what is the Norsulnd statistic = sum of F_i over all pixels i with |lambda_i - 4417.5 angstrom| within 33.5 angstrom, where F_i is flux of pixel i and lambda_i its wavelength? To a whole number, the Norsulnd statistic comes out 1470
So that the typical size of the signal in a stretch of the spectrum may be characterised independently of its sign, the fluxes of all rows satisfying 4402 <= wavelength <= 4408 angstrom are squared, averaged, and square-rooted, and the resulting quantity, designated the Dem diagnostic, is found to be 47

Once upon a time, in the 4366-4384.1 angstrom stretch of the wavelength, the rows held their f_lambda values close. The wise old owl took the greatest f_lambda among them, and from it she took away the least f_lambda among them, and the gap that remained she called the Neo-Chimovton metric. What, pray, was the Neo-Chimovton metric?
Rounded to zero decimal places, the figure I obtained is 36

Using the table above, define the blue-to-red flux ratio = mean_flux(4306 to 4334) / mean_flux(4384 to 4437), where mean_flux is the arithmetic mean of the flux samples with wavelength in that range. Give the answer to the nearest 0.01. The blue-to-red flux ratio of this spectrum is 1.00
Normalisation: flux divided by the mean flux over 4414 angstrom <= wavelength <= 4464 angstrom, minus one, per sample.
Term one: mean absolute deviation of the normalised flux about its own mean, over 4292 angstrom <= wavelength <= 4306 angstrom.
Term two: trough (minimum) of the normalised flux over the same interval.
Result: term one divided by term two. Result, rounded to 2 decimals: -0.09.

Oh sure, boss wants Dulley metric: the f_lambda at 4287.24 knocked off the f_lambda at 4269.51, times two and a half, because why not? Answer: -16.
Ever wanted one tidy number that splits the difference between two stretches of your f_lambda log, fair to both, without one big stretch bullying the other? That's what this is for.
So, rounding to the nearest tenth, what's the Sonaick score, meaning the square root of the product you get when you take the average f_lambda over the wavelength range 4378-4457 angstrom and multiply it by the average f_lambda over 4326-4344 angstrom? 43.6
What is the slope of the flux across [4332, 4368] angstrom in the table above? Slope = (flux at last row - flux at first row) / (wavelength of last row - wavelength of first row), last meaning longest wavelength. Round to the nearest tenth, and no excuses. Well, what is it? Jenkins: 0.5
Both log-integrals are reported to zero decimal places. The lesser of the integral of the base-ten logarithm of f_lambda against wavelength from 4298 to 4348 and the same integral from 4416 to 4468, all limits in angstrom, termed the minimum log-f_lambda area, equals 81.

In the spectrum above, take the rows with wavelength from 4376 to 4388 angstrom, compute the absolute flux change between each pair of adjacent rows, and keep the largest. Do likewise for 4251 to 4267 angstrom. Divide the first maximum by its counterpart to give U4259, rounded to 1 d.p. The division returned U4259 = 1.6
